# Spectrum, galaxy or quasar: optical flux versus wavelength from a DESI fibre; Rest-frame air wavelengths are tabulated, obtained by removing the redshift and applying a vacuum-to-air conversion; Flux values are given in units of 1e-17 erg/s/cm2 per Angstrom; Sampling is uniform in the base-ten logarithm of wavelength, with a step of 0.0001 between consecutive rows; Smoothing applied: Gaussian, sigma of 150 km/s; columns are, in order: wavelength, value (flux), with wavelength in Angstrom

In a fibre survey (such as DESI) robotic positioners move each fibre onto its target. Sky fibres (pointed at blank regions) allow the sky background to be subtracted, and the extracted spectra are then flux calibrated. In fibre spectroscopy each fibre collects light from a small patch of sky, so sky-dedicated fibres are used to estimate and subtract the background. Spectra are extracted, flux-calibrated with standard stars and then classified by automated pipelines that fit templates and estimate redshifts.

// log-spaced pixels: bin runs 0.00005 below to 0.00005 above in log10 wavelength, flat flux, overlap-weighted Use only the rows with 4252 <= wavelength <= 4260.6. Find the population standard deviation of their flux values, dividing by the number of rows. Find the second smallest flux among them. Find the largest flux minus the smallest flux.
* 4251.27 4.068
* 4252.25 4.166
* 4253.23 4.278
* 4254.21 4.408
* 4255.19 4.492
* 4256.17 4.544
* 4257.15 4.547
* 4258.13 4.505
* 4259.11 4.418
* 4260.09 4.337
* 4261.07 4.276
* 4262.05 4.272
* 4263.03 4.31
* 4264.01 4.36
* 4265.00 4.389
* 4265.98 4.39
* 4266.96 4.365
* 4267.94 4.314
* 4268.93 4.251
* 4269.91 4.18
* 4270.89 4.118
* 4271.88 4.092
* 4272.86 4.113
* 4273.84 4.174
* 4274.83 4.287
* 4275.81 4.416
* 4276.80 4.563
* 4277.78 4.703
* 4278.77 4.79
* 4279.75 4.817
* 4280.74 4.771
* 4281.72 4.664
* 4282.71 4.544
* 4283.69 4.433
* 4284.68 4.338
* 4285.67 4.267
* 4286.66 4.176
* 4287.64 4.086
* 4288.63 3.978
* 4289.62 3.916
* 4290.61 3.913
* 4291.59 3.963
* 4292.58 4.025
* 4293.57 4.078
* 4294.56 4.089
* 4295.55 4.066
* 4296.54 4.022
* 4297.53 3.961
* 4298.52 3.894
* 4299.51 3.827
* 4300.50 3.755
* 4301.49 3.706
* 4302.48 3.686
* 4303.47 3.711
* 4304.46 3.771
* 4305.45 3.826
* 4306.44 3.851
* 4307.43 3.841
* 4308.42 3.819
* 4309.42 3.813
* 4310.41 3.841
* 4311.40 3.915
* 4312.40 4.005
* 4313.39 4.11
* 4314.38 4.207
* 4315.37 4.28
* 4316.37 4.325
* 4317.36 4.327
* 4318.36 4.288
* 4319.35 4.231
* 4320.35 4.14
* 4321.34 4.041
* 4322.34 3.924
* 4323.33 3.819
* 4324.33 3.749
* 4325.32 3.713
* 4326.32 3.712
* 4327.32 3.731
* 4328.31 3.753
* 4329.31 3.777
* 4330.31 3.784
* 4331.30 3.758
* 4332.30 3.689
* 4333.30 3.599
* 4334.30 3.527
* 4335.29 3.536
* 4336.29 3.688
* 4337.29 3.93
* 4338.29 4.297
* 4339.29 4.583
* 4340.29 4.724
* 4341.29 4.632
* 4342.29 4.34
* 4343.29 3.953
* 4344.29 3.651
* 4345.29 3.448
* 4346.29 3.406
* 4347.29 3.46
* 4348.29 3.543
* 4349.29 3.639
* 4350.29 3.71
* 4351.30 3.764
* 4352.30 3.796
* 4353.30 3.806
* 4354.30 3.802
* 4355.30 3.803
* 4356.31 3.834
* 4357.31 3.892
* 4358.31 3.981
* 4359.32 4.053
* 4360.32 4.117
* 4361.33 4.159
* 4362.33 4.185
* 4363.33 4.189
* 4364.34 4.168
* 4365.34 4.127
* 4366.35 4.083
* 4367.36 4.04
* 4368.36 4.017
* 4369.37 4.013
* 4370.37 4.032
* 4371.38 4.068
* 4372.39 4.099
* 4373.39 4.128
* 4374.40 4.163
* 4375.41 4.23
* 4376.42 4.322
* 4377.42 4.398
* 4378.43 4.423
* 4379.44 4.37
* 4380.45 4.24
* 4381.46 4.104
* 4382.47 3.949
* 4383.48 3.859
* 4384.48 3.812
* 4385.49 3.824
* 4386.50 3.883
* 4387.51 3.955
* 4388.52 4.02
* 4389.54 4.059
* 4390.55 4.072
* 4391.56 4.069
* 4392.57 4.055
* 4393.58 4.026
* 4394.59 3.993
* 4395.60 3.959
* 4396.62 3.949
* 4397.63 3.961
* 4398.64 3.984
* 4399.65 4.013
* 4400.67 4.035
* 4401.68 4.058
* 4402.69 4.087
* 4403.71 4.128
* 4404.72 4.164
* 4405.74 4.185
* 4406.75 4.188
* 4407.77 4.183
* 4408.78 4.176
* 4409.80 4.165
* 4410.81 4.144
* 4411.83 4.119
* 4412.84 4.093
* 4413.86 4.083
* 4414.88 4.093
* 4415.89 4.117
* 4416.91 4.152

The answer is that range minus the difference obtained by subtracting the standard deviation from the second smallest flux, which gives -3.8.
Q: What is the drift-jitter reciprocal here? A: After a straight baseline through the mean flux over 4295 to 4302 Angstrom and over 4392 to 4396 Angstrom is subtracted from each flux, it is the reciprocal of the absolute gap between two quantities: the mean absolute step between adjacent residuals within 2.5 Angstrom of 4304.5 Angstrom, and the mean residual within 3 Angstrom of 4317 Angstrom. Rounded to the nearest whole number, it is 3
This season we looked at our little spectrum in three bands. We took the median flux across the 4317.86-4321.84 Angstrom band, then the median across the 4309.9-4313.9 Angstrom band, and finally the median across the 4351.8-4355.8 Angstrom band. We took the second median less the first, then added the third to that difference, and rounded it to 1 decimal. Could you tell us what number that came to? 3.6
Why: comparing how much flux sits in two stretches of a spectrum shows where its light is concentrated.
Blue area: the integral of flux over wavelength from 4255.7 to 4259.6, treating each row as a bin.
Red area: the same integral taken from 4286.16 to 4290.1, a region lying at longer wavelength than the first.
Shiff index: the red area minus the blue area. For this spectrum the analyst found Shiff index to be -1.7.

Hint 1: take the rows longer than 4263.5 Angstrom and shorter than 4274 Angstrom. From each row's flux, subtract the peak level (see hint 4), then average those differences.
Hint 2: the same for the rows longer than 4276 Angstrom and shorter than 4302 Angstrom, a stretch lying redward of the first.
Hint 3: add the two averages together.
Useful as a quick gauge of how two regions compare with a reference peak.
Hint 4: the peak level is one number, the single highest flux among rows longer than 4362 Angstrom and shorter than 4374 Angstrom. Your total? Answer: 0.1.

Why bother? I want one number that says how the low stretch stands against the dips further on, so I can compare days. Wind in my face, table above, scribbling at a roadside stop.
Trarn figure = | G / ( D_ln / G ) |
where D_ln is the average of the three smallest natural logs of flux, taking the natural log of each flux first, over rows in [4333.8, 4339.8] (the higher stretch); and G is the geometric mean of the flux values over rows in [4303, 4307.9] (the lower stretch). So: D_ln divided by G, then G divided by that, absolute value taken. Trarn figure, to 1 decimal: 11.3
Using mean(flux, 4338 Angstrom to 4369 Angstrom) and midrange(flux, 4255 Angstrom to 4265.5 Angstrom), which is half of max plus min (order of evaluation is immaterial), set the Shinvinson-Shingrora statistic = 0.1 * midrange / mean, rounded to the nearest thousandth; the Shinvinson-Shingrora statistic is 0.111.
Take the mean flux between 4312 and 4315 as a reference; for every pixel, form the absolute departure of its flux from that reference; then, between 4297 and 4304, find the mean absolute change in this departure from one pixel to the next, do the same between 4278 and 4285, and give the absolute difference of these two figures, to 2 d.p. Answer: 0.03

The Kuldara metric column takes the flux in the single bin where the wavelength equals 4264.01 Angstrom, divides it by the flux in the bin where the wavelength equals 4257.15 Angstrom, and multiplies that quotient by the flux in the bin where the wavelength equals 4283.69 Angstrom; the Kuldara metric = 4.25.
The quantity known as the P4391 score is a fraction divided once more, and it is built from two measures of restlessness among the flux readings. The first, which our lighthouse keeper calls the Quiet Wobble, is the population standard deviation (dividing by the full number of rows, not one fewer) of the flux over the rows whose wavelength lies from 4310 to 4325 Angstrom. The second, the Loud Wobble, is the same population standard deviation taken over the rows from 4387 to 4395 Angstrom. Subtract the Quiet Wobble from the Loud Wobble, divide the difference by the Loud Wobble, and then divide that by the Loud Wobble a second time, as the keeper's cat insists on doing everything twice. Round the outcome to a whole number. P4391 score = -102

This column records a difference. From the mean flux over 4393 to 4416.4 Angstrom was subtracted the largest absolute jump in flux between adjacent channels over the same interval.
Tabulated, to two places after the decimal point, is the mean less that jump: 4.04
